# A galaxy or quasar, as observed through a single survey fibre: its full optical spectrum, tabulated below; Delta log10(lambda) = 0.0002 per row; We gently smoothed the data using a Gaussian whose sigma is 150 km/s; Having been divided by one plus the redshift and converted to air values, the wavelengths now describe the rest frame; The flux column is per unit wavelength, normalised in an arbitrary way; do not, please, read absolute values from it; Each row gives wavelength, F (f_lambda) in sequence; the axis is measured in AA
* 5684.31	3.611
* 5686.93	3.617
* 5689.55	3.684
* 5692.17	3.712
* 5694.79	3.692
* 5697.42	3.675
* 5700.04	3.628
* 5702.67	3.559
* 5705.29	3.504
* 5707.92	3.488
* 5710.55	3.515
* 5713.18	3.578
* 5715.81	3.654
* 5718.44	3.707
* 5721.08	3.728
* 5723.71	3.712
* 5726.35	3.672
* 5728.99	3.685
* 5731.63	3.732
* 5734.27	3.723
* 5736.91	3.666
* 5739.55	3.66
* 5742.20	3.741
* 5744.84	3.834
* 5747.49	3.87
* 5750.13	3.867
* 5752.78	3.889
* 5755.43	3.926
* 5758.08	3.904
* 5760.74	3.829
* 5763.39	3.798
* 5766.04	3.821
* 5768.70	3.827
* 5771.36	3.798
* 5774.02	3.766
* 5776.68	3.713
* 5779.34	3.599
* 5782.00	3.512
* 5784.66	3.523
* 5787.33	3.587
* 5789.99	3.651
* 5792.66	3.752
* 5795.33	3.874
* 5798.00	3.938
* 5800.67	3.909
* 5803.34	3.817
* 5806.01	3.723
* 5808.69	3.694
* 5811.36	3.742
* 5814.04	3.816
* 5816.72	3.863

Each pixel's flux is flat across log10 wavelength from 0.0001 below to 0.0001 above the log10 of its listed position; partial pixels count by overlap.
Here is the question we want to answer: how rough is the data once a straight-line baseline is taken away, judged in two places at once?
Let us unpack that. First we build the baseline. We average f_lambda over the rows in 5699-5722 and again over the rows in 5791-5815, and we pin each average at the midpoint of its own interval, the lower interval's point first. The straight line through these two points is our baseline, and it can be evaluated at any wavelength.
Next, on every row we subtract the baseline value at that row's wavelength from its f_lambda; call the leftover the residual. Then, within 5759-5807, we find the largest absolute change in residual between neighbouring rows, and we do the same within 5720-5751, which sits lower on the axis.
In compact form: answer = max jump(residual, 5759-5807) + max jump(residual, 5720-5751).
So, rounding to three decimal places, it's 0.207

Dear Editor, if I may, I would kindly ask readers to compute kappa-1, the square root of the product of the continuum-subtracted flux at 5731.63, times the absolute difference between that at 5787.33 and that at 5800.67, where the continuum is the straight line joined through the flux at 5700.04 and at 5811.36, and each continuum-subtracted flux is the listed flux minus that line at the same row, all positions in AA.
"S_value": 0.15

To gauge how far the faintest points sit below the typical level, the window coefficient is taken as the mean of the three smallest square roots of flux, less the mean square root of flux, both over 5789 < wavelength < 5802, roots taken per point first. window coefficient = -0.017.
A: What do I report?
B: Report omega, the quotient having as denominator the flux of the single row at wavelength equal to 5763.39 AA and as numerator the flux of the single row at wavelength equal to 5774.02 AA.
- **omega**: 0.99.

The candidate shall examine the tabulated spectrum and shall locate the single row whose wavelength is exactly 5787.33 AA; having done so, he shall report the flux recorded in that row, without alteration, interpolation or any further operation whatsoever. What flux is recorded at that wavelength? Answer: 3.587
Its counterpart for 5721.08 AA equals 3.728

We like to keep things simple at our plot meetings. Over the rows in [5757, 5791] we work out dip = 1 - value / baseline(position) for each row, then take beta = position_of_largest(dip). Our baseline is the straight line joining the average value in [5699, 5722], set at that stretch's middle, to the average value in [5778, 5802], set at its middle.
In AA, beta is 5782.00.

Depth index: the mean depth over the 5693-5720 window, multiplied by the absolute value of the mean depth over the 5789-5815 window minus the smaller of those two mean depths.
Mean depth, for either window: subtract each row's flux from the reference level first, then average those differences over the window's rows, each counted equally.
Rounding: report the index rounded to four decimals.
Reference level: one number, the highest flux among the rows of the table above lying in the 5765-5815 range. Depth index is 0.0000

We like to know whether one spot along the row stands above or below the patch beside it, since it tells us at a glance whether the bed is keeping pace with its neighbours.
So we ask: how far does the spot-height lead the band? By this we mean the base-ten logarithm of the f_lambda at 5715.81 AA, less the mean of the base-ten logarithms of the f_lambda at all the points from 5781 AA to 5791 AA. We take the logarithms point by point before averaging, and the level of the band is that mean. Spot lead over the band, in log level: 0.010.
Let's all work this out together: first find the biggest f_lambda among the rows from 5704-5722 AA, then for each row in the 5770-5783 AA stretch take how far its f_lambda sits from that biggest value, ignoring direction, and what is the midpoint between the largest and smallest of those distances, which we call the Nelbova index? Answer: 0.12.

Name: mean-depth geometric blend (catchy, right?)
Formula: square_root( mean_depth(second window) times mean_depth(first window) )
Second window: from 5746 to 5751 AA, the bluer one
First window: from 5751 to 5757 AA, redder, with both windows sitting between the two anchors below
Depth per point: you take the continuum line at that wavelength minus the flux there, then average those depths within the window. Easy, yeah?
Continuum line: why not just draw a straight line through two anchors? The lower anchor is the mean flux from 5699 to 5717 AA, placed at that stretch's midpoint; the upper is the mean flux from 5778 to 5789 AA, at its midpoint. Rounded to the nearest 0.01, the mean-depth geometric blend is 0.33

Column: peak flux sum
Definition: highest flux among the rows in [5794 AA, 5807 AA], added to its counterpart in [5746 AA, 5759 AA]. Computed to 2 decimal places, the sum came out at 7.86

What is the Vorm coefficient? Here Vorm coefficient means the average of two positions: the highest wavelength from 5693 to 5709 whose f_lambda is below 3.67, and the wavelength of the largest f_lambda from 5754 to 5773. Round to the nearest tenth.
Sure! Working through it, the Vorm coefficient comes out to 5731.7 AA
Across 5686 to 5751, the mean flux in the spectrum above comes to 3.68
